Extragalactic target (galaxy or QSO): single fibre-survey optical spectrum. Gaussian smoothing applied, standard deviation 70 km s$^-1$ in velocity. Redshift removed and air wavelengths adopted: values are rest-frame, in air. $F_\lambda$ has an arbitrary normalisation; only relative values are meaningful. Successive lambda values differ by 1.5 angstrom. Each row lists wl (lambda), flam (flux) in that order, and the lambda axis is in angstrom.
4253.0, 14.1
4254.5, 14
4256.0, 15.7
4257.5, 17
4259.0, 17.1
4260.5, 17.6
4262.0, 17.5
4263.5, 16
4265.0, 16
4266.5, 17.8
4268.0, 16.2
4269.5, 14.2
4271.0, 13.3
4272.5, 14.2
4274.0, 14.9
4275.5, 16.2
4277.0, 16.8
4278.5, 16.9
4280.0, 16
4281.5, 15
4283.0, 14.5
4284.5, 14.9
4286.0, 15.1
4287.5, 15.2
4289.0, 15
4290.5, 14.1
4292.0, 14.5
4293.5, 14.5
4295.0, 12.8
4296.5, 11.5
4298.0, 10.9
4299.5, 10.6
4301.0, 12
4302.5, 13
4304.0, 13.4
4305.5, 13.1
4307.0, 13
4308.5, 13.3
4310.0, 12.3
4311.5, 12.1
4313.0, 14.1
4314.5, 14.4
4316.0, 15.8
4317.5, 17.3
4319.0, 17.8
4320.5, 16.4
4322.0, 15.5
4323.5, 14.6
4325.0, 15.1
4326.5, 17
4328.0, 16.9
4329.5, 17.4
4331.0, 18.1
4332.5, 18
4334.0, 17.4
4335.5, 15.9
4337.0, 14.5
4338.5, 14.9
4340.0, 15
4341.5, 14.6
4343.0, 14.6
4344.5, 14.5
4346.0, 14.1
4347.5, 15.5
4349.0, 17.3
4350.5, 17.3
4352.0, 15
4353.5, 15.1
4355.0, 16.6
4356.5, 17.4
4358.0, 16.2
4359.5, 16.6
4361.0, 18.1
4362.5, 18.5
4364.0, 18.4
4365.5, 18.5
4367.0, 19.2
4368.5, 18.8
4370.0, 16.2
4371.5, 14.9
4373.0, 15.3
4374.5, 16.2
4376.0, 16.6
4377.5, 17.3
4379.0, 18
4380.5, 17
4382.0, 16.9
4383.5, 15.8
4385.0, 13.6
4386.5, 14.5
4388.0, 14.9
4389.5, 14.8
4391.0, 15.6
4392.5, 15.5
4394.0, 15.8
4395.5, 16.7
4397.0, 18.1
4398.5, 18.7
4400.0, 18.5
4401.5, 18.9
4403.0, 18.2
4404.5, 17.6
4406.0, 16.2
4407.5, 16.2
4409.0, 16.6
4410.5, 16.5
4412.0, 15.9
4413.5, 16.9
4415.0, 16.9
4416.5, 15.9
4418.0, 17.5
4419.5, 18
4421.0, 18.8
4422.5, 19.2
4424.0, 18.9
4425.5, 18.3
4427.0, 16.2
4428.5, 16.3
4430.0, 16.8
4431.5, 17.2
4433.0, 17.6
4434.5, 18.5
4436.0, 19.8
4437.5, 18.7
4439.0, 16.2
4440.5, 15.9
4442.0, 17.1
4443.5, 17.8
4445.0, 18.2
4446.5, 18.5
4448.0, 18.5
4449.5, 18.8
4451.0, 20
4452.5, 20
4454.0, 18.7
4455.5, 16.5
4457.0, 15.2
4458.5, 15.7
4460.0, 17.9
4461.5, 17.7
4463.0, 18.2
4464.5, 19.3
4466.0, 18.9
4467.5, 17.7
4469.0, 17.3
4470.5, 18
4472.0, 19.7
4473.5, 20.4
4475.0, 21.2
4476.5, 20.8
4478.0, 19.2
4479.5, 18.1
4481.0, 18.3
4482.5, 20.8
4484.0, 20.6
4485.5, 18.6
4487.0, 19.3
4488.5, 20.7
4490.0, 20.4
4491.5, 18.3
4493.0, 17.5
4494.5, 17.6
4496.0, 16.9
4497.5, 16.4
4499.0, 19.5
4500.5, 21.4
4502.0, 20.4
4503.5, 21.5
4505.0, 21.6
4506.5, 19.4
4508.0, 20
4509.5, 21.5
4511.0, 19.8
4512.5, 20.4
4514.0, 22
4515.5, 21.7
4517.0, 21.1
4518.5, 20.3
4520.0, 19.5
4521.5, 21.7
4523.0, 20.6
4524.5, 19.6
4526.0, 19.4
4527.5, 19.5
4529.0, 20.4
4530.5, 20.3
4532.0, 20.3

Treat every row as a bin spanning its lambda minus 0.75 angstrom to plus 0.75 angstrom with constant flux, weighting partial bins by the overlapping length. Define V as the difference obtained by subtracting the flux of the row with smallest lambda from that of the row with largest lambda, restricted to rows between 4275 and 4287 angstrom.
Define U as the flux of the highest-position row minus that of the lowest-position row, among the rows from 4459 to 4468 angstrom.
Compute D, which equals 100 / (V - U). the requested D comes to -111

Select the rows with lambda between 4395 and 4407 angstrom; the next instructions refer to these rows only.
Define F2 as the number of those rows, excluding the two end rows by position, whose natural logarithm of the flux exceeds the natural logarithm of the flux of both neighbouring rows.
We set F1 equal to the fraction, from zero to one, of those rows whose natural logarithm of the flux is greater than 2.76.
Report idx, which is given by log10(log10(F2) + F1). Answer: 0.11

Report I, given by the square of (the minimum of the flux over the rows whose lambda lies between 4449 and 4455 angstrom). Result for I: 350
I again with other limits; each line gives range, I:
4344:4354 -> 199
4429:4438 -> 282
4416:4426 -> 253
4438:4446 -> 253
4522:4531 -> 376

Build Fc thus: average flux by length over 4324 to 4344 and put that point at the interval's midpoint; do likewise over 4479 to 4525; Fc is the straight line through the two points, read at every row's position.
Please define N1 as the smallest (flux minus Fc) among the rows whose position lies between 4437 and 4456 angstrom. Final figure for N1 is -2.6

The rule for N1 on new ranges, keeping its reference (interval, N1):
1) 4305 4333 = -3.5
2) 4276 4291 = -1.0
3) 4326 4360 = -2.2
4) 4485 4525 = -3.4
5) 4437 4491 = -3.6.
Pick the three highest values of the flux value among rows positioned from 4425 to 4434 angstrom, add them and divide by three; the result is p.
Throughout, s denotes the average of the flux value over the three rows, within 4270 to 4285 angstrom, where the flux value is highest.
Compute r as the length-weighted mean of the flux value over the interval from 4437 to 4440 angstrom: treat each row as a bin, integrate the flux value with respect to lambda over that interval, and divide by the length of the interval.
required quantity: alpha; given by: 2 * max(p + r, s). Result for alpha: 69.8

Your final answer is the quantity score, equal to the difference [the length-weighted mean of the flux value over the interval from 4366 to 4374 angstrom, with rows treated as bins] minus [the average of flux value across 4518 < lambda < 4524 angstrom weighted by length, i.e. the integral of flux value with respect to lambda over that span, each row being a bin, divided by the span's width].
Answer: -3.6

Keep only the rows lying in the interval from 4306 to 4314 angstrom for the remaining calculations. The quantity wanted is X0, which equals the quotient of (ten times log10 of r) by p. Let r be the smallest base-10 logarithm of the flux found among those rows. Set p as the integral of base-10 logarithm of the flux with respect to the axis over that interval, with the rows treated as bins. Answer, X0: 0.04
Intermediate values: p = 8.9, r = 1.08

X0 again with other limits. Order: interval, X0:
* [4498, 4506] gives 0.11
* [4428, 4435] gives 0.10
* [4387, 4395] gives 0.07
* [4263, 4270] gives 0.07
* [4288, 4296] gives 0.05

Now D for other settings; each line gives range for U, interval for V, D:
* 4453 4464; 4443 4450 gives 67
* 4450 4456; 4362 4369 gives 26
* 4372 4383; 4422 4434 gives -31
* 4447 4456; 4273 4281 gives 32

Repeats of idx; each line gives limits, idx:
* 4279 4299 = -1.11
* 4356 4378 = 0.07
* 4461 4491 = 0.20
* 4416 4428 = 0.00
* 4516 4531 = 0.11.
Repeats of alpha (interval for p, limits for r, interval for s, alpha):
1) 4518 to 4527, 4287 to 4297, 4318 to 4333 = 69.7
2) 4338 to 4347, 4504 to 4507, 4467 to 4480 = 71.0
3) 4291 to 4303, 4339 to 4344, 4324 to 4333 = 57.5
